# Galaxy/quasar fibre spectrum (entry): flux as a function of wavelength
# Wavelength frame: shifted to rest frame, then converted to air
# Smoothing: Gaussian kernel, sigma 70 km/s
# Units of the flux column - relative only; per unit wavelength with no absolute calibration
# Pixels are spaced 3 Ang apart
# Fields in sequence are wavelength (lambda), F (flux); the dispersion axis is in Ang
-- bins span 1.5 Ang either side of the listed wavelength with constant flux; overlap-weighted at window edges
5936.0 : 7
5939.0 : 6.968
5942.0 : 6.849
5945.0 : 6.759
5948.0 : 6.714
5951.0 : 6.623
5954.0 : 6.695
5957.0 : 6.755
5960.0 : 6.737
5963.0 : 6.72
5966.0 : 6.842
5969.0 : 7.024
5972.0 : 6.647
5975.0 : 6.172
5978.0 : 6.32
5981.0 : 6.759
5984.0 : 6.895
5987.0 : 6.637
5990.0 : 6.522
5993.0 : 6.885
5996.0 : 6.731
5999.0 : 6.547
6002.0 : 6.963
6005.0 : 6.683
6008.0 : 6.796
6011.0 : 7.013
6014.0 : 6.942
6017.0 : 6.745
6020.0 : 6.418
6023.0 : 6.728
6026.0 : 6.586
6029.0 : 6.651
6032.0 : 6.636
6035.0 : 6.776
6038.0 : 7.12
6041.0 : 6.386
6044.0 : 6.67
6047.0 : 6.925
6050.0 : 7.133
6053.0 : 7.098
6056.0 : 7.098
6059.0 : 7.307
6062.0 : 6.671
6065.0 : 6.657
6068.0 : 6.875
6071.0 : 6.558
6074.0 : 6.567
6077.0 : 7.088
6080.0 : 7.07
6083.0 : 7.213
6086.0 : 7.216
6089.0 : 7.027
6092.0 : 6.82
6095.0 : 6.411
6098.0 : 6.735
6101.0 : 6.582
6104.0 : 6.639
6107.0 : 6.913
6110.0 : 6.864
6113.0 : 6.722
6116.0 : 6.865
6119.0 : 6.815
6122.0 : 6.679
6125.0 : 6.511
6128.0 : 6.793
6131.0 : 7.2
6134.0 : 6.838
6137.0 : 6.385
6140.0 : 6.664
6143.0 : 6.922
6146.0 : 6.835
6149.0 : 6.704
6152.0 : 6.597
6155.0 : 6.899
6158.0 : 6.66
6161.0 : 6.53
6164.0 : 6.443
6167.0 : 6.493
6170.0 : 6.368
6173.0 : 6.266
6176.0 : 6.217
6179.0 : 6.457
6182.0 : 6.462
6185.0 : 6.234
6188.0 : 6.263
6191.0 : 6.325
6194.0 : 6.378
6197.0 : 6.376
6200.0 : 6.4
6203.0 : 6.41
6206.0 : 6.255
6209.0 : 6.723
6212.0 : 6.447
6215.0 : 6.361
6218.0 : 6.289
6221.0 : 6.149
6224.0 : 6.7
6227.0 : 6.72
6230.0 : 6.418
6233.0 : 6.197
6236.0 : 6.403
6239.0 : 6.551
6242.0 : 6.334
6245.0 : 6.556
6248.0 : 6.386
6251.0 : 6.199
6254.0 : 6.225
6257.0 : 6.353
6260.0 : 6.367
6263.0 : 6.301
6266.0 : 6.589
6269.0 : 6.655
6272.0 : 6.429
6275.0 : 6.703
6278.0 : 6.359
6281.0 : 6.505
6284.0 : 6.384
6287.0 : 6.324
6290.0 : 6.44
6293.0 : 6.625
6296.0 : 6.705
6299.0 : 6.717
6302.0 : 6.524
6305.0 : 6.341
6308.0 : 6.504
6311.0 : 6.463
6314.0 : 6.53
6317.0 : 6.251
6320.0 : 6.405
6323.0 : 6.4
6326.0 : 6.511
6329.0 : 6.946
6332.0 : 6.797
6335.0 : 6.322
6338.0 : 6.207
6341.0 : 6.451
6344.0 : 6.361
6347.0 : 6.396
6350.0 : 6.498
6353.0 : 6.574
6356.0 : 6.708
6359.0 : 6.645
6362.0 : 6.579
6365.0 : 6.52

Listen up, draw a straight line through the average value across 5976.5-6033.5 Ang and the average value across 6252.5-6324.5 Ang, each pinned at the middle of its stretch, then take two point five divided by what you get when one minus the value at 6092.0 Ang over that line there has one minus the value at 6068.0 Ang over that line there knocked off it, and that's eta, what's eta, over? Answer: 495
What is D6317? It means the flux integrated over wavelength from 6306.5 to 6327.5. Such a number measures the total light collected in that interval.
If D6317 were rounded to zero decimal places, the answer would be 135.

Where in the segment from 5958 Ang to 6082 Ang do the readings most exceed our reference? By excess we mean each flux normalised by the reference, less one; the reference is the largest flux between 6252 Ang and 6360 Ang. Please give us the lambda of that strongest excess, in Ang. 6059.0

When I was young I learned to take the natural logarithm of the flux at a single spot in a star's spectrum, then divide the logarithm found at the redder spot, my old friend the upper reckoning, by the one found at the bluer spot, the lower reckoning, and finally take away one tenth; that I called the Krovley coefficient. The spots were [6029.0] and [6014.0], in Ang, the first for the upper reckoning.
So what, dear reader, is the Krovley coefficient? 0.878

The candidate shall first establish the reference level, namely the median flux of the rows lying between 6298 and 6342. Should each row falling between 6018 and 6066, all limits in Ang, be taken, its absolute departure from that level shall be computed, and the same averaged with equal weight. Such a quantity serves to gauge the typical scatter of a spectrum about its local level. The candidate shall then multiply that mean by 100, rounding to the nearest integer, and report 36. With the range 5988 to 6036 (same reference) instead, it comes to 27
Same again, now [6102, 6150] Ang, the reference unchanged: 32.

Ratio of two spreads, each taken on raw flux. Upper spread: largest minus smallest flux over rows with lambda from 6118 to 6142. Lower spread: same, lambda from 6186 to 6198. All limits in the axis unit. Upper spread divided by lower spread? 7.1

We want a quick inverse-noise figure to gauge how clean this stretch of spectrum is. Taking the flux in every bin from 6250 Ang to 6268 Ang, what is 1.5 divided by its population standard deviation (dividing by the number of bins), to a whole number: 12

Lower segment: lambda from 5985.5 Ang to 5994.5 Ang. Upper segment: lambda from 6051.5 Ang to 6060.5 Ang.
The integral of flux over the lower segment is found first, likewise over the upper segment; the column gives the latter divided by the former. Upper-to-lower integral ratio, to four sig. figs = 1.073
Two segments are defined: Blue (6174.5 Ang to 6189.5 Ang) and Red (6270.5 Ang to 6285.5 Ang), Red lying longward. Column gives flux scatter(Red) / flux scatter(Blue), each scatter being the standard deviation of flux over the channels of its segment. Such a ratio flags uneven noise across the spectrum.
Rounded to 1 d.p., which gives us 1.1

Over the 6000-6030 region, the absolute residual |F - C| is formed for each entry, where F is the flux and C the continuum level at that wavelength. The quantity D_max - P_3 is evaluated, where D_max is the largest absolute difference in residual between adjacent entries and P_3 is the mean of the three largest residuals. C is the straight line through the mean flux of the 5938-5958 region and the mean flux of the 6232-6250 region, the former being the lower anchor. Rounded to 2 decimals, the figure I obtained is -0.03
